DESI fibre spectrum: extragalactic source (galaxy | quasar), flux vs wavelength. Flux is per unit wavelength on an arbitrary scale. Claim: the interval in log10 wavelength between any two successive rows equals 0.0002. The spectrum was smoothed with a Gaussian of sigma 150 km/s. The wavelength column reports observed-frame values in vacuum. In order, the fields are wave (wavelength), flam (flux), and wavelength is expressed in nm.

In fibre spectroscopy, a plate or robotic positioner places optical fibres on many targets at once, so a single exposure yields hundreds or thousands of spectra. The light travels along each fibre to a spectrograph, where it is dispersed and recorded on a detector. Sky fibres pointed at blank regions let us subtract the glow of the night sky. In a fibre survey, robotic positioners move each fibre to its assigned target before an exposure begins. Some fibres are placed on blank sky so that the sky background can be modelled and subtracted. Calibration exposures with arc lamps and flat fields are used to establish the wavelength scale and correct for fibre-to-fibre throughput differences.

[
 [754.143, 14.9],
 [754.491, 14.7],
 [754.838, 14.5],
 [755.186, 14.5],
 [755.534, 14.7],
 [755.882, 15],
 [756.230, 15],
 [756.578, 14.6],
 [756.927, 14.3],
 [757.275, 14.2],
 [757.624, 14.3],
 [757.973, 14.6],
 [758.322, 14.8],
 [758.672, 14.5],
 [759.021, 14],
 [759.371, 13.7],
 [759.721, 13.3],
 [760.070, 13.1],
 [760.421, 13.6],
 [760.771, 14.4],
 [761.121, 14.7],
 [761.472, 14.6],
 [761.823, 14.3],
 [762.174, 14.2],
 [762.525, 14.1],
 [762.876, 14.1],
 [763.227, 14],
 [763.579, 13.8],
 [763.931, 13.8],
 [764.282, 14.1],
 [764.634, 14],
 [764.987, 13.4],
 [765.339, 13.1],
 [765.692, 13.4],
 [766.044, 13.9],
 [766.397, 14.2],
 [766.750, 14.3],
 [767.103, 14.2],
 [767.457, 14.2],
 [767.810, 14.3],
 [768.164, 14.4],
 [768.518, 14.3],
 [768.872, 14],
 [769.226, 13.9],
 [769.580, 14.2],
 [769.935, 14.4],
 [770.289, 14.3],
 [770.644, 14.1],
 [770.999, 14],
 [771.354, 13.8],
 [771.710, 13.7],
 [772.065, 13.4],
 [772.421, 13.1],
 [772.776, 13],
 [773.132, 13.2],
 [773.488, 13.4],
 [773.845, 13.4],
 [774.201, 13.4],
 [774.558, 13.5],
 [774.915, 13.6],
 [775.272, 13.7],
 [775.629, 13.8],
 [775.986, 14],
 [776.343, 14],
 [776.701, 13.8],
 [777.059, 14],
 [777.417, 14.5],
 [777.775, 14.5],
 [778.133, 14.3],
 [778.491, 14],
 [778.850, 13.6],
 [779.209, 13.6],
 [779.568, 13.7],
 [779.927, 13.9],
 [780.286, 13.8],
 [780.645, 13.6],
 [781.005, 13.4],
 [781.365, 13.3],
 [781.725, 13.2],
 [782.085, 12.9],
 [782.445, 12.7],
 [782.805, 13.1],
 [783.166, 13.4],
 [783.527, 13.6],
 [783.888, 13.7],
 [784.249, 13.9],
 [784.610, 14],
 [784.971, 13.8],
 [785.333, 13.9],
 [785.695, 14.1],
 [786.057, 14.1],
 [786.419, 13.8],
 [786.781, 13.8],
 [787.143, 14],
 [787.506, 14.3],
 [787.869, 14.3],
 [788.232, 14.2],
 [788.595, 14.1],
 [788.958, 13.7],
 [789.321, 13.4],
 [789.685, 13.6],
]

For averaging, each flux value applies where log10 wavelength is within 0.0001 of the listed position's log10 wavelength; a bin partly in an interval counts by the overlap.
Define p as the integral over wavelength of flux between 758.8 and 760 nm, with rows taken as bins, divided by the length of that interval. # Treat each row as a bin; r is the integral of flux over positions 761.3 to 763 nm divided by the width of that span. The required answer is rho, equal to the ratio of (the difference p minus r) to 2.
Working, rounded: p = 13.66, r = 14.3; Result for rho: -0.3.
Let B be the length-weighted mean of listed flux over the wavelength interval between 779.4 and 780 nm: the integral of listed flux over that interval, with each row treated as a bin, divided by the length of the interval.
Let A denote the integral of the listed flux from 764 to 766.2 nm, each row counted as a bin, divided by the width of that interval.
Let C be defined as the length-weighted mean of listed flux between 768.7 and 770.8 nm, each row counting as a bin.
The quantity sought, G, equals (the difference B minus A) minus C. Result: -14.0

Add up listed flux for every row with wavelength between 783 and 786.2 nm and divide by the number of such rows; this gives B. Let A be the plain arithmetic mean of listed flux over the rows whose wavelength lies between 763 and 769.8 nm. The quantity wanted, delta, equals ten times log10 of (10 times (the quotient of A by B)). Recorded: 10.0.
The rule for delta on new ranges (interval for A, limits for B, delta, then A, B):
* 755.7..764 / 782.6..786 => 10.2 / 14.2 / 13.7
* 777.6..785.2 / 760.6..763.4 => 9.8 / 13.6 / 14.3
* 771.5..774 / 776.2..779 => 9.8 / 13.3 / 14.1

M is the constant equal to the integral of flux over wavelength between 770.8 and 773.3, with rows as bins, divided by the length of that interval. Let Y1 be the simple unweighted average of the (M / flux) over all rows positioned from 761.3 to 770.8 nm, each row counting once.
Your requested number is 0.958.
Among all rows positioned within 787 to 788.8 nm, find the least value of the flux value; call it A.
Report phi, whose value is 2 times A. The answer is 28.00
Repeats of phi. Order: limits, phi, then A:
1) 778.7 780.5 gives 27.20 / 13.6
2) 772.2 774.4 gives 26.00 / 13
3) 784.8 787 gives 27.60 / 13.8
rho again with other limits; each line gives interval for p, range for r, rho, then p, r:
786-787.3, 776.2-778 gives -0.1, 13.91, 14.2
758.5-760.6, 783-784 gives 0.1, 13.70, 13.6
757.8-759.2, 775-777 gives 0.3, 14.47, 13.9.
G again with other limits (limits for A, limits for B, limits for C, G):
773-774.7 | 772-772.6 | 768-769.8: -14.3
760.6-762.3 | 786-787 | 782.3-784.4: -14.0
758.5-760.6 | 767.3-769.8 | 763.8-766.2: -13.2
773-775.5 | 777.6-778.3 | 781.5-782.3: -12.1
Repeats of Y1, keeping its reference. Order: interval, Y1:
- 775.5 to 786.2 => 0.981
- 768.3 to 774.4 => 0.981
